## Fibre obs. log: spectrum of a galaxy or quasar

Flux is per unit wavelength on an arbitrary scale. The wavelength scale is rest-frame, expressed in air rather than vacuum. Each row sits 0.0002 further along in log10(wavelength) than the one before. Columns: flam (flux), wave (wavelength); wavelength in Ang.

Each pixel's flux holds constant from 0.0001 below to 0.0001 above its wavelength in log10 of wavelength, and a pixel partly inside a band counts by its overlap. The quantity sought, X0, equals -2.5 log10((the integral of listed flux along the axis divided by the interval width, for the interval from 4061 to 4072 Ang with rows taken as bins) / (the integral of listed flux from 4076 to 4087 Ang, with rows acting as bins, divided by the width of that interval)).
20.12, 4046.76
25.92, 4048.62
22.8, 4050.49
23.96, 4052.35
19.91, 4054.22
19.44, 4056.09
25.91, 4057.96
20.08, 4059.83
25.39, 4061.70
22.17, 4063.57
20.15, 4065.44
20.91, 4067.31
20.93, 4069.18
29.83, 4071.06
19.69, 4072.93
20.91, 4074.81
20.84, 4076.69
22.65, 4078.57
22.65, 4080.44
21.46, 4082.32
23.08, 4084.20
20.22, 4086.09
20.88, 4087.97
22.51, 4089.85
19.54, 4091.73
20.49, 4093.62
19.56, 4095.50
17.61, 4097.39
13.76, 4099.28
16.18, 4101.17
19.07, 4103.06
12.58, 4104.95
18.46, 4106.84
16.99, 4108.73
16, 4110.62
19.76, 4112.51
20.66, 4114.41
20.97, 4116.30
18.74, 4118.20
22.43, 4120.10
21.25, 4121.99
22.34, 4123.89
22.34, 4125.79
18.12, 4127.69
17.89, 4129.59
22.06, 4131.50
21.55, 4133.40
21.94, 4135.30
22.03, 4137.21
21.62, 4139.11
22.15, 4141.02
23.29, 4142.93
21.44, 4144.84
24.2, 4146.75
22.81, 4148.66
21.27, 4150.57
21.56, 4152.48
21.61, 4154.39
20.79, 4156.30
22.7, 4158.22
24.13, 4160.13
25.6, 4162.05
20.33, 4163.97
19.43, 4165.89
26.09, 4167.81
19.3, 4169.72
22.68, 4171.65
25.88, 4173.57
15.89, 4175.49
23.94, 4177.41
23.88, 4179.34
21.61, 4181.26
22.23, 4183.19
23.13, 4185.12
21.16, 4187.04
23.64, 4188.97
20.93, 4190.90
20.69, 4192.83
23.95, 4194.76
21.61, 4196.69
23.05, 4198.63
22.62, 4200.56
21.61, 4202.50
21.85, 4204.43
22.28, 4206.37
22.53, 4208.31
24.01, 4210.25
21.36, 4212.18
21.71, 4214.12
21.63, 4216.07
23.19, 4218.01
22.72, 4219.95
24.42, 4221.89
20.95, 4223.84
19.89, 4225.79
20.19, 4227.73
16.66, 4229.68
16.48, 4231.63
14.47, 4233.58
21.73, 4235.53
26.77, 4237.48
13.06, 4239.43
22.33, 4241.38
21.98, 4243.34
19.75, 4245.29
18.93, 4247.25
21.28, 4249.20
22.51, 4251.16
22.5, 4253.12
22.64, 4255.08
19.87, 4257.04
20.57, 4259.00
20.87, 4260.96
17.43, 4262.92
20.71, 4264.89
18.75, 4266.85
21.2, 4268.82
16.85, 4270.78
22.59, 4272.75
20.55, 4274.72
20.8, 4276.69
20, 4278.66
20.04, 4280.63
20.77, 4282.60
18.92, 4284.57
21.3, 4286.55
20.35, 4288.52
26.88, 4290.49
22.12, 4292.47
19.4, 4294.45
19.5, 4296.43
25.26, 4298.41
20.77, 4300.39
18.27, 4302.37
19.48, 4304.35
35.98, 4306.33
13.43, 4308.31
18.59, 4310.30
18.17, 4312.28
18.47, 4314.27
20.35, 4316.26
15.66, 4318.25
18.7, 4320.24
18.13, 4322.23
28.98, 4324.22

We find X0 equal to -0.07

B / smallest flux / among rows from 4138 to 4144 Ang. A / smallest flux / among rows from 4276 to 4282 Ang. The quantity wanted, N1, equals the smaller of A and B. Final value 20.0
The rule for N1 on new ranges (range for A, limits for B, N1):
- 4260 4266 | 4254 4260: 17.4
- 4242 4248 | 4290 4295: 18.9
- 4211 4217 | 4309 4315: 18.2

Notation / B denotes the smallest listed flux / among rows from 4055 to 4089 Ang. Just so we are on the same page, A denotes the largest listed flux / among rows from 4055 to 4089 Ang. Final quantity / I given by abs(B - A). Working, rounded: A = 29.83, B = 19.44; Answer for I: 10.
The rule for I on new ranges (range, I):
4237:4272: 14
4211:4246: 14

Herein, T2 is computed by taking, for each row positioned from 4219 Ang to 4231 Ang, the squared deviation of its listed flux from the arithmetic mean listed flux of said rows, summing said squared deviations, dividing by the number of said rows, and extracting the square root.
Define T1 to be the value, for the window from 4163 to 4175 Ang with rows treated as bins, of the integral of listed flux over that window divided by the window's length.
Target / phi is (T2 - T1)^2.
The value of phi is 385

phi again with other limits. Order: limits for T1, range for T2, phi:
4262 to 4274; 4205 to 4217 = 351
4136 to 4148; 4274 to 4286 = 475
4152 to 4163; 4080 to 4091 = 473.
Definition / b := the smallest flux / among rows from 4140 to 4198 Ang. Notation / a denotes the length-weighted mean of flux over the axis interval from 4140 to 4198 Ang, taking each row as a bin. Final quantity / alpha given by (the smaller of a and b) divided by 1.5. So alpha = 10.6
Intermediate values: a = 22.3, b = 15.89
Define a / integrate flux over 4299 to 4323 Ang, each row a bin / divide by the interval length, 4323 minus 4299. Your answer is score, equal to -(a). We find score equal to -19.8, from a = 19.8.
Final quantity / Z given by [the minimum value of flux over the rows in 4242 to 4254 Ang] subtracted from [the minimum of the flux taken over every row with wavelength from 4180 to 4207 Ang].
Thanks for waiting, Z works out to 1.8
